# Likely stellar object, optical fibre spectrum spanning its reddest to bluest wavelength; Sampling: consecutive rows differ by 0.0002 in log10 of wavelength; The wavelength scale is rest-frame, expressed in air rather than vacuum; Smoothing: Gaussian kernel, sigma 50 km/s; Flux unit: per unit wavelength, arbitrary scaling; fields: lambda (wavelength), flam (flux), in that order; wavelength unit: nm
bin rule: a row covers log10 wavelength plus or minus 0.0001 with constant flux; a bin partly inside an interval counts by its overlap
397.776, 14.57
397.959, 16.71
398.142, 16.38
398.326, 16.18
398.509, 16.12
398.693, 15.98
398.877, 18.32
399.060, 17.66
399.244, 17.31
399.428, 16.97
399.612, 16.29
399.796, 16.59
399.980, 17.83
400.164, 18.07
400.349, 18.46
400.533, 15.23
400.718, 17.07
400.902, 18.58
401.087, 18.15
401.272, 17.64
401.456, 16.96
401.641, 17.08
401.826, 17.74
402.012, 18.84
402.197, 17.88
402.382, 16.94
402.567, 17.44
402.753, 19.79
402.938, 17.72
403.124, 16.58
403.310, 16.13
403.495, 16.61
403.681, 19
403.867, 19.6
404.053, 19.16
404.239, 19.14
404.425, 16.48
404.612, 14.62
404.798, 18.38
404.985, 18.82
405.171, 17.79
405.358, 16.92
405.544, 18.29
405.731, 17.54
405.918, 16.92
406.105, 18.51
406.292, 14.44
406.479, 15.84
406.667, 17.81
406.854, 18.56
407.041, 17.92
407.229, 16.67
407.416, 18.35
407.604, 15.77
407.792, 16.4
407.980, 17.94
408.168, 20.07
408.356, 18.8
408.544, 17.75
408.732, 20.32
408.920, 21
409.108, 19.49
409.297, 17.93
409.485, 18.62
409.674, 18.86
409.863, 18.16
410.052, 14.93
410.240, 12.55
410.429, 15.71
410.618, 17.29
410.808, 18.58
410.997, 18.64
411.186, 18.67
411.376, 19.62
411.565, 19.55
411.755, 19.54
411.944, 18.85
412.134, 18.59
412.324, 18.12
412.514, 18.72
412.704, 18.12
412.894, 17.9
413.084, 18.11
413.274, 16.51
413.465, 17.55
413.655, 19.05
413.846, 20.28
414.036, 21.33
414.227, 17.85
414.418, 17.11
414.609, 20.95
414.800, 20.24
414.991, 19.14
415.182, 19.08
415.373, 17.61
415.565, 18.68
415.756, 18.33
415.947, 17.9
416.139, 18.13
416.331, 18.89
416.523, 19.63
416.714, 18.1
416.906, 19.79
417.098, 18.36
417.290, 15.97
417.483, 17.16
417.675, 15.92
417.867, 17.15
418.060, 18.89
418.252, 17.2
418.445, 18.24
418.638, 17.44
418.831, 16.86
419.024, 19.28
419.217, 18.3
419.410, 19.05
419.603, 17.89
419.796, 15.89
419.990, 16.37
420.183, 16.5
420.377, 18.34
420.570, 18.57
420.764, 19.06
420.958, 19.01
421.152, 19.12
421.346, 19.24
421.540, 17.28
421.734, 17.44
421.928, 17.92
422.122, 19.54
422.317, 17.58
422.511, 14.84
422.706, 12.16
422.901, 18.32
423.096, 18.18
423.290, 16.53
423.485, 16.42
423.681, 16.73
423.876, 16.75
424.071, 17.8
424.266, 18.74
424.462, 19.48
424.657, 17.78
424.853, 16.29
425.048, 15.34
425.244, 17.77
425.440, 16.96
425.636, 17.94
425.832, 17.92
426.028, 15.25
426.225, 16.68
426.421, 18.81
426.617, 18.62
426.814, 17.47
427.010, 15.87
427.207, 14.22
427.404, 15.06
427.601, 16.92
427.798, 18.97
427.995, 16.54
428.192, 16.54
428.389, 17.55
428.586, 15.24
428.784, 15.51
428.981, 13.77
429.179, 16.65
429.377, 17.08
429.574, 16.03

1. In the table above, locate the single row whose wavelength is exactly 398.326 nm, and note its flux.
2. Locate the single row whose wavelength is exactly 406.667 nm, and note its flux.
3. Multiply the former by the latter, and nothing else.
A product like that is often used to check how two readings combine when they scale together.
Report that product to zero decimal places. 288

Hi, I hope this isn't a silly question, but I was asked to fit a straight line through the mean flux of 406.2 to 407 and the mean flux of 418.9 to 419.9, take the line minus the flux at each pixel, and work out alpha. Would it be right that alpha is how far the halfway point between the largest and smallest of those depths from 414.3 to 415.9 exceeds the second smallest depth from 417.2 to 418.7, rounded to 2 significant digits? -1.2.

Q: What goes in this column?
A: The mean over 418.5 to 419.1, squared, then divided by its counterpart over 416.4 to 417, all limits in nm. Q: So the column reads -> 16.6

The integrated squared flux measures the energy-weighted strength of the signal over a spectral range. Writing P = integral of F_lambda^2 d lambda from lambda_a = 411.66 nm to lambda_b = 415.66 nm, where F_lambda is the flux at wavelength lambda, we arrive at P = 1409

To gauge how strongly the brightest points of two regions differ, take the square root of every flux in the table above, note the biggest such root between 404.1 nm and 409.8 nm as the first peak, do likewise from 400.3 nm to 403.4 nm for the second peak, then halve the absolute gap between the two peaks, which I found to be 0.07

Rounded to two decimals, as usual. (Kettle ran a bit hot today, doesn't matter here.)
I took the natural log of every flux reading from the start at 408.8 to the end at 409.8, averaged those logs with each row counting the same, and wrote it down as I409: 2.95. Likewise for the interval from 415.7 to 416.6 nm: 2.92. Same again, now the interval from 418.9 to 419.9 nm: 2.89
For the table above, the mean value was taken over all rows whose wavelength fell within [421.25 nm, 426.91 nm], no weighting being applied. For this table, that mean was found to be 17.3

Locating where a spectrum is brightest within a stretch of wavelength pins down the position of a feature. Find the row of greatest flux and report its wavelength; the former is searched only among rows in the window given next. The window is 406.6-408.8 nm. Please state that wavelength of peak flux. 408.732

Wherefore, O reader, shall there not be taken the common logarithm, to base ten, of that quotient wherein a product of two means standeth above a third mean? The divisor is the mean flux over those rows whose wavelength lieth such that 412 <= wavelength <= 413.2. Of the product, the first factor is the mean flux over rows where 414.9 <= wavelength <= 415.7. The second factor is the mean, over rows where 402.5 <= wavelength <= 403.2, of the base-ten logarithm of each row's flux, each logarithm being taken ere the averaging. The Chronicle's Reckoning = 0.11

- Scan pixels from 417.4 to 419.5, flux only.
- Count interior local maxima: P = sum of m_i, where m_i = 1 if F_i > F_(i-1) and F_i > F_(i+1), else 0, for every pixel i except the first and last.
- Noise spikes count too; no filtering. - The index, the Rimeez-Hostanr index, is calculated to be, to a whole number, 3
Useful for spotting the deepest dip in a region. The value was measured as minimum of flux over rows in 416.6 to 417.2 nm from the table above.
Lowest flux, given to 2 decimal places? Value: 18.10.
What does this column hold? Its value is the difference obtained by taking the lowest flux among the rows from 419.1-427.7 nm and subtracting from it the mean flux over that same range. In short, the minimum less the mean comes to -5.2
